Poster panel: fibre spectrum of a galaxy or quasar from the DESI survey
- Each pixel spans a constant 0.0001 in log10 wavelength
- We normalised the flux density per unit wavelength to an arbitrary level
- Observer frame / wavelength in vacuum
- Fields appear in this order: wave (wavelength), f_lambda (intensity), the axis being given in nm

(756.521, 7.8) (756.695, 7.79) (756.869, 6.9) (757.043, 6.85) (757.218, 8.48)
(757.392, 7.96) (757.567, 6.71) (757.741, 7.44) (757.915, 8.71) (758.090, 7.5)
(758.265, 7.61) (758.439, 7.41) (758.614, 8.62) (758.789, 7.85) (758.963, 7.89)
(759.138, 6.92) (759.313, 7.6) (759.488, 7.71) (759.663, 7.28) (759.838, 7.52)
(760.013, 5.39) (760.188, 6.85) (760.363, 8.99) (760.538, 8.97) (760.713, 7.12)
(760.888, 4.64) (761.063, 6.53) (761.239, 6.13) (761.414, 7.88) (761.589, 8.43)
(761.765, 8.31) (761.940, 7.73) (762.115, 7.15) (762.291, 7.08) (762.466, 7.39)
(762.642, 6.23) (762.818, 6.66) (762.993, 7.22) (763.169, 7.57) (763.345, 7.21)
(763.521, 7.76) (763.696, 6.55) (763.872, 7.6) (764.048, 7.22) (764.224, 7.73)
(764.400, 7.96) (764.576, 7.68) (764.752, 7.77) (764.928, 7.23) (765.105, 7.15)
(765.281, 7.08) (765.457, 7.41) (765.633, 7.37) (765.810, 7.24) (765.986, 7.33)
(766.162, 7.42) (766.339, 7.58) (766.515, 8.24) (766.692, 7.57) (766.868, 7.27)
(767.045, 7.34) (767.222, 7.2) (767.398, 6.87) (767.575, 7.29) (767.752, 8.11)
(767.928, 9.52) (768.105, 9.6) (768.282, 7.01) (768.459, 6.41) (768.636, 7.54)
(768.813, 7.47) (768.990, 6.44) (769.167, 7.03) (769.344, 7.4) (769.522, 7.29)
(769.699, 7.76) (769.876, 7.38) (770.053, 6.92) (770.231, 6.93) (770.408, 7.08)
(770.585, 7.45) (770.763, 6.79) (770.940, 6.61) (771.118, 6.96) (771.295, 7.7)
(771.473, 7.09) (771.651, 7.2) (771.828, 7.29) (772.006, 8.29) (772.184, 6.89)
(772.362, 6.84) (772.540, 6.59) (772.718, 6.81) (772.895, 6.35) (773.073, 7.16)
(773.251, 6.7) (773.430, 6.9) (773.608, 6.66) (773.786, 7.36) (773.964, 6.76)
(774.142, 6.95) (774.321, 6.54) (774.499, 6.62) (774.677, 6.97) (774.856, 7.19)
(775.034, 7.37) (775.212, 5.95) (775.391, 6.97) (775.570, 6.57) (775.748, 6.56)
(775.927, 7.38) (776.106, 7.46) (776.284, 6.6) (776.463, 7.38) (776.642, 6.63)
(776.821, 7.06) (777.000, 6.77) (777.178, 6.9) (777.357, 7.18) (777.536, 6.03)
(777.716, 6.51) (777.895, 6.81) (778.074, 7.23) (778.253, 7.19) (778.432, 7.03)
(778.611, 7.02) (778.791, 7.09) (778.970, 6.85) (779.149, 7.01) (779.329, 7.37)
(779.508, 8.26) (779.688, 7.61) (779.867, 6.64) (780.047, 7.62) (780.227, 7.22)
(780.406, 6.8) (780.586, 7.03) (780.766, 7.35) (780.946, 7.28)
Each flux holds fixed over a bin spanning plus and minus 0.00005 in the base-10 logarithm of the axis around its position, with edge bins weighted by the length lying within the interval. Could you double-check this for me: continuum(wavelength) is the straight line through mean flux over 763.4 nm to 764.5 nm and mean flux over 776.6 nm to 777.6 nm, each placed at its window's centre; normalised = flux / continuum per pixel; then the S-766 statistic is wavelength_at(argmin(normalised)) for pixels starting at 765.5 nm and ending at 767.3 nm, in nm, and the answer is 765.810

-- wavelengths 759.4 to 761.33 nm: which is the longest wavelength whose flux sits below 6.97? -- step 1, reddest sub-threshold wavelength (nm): 761.239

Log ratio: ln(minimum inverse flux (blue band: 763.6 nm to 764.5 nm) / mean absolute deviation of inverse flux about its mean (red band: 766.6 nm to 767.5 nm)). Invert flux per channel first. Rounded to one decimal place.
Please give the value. 3.6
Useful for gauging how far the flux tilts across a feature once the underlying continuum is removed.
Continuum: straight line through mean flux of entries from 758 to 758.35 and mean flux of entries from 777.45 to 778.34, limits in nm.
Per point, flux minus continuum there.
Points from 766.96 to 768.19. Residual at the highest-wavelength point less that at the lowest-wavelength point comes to 2.3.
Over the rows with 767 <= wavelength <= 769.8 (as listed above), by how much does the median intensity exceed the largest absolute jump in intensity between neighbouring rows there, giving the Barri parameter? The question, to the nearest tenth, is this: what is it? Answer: 4.7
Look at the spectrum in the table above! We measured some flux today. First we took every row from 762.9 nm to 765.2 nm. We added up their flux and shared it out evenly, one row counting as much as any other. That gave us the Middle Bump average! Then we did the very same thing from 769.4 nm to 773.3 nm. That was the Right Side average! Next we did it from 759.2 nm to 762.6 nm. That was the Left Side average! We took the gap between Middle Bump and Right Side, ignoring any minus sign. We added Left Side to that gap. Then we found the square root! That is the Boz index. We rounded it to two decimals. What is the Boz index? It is 2.76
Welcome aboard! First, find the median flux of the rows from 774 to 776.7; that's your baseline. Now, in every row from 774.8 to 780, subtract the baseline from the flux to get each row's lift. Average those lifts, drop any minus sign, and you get 0.04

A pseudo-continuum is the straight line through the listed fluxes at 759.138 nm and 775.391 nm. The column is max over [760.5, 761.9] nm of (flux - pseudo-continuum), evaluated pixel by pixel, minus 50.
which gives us -48.0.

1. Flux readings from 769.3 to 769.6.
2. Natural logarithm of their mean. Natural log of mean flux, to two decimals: 1.99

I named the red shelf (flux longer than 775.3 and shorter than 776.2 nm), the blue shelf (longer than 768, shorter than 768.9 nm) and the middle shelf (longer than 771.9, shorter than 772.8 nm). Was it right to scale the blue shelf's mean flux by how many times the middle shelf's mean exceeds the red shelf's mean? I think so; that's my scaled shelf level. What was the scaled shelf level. 7.7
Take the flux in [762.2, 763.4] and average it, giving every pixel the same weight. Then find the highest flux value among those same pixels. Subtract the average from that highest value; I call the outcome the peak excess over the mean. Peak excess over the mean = 0.5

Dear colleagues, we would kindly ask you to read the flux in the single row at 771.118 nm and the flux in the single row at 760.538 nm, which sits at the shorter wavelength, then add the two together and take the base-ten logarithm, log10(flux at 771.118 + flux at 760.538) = 1.20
